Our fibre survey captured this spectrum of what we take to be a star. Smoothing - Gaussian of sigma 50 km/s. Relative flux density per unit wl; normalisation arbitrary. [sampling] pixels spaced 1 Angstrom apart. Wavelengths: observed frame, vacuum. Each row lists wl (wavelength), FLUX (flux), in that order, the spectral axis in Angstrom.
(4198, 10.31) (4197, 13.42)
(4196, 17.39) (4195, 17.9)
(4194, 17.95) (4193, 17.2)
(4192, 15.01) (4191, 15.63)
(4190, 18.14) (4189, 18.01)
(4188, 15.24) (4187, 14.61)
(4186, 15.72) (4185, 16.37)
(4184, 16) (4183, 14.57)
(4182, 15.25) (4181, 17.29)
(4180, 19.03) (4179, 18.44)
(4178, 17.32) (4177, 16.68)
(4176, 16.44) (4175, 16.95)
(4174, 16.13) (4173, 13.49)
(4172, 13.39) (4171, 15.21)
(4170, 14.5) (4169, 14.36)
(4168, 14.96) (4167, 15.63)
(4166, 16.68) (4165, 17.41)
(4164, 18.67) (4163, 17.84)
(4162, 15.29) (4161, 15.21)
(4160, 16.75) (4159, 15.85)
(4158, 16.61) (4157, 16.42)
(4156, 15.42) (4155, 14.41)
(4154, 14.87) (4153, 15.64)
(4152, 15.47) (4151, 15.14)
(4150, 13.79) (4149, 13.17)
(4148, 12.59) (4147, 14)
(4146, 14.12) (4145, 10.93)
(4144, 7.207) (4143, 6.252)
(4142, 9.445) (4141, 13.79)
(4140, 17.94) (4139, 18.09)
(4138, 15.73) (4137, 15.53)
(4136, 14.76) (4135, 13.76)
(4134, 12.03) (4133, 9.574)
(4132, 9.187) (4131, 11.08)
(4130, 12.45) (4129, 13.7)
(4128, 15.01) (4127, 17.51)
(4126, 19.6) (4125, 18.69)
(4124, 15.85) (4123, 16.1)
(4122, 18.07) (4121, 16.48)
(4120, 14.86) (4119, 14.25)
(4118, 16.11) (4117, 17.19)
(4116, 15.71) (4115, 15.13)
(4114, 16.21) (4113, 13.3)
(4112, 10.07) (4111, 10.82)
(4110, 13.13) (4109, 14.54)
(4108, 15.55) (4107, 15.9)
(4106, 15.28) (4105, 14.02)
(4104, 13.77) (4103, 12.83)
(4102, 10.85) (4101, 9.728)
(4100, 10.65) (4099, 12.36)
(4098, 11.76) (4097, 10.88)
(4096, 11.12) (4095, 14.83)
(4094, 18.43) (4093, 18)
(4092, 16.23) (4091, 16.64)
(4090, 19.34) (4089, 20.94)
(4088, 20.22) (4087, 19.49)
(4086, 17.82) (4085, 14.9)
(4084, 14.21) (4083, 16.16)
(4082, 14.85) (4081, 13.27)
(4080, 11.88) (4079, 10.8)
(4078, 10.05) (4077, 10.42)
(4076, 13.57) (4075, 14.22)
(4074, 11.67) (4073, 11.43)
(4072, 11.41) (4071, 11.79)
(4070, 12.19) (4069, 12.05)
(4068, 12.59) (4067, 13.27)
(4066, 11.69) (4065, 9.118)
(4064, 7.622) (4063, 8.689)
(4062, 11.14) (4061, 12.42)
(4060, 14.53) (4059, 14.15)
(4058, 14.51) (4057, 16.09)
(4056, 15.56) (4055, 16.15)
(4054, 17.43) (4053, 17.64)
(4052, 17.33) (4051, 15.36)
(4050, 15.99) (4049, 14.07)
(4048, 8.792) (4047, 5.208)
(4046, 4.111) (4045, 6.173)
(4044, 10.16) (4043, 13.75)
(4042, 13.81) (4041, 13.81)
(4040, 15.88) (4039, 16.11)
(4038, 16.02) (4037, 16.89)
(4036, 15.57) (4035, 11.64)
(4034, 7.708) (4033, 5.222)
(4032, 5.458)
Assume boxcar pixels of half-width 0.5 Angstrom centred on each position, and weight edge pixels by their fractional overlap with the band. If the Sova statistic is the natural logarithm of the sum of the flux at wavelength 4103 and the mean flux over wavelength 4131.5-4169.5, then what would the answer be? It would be 3.30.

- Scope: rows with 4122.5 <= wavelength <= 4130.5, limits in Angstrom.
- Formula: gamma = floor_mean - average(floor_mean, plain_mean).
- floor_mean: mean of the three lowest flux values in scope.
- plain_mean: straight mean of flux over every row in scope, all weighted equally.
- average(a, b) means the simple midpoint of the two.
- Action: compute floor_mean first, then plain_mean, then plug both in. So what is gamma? -1.20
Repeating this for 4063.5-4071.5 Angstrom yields -0.91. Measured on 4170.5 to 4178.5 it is -0.84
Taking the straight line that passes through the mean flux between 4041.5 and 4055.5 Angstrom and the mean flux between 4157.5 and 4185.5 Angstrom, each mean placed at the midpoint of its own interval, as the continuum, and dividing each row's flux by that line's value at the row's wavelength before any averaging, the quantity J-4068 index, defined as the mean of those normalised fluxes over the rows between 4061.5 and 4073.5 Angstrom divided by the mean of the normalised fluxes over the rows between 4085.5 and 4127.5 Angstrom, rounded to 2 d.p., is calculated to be 0.79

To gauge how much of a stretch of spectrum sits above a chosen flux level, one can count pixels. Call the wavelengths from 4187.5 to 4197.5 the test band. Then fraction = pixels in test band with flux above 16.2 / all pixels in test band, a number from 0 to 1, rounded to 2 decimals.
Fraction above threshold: 0.60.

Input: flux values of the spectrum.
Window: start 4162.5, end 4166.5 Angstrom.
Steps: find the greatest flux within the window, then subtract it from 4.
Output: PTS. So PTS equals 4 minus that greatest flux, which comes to -14.7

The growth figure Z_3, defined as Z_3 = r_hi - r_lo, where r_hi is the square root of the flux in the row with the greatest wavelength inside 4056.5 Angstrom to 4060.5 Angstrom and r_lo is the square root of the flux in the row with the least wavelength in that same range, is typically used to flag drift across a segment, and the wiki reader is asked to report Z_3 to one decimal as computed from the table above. -0.2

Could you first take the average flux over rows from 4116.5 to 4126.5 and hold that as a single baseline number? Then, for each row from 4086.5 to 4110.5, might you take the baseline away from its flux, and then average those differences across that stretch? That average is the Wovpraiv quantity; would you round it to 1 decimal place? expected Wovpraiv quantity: -1.9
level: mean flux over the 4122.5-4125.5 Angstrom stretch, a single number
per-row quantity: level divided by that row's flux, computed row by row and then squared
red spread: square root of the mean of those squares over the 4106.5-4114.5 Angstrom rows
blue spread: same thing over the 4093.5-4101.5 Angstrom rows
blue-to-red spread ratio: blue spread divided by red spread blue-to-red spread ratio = 1.1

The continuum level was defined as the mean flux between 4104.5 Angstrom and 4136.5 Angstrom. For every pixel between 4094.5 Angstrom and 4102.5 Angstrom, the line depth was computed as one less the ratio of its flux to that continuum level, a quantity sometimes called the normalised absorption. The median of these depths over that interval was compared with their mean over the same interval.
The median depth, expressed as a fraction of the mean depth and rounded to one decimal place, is 1.2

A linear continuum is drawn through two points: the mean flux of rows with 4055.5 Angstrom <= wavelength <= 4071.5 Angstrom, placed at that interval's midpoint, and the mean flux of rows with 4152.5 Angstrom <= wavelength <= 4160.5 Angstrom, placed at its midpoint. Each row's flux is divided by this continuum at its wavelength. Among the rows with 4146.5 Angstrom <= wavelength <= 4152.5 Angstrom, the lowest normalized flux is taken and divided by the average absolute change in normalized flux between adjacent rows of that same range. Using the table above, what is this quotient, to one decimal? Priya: 15.1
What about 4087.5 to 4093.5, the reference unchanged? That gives 11.2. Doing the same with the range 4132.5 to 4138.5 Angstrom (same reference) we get 8.0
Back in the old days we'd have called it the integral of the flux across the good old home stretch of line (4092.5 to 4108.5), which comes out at 216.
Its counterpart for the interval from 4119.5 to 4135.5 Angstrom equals 234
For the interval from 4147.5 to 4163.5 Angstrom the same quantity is 244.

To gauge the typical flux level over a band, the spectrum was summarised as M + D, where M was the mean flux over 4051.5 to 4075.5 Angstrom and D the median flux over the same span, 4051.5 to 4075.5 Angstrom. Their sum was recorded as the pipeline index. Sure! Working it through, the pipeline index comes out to 26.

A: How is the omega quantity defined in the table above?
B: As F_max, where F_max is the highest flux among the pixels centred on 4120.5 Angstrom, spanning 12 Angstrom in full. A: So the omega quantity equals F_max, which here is 19.6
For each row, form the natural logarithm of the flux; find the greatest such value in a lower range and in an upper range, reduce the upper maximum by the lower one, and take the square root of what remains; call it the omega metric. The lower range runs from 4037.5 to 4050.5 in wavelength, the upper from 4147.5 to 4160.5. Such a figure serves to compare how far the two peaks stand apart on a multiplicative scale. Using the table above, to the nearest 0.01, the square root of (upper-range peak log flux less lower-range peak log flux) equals 0.20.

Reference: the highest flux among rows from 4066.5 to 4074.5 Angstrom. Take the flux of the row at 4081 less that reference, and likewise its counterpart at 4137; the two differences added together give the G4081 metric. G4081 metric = 2.3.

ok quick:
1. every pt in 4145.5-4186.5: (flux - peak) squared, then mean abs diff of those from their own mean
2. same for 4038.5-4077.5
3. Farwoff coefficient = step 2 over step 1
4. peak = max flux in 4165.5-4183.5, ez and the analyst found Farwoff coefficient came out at 4.7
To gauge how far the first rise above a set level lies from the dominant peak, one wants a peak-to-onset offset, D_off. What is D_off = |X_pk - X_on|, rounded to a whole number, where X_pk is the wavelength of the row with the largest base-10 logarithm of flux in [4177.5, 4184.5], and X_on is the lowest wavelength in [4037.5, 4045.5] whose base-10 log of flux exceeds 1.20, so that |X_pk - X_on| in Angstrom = 142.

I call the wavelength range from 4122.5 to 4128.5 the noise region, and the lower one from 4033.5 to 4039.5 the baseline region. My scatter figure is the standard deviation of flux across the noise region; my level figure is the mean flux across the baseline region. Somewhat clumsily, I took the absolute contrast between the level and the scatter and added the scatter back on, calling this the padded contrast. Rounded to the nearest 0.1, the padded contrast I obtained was 14.0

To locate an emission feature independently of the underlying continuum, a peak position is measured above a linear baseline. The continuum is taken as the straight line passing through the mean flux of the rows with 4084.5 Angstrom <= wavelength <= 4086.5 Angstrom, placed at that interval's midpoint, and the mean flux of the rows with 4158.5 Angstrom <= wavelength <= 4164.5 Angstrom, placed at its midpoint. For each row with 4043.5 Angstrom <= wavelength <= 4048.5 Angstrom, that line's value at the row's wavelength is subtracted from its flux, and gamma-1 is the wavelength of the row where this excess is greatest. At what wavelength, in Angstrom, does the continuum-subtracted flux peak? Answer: 4044 Angstrom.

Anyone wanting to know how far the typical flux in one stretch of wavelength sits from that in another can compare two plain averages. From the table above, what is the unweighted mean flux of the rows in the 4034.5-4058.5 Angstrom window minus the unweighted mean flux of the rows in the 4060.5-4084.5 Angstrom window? 1.7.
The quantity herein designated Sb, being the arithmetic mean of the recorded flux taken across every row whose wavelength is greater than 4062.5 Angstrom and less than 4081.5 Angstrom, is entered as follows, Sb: 11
